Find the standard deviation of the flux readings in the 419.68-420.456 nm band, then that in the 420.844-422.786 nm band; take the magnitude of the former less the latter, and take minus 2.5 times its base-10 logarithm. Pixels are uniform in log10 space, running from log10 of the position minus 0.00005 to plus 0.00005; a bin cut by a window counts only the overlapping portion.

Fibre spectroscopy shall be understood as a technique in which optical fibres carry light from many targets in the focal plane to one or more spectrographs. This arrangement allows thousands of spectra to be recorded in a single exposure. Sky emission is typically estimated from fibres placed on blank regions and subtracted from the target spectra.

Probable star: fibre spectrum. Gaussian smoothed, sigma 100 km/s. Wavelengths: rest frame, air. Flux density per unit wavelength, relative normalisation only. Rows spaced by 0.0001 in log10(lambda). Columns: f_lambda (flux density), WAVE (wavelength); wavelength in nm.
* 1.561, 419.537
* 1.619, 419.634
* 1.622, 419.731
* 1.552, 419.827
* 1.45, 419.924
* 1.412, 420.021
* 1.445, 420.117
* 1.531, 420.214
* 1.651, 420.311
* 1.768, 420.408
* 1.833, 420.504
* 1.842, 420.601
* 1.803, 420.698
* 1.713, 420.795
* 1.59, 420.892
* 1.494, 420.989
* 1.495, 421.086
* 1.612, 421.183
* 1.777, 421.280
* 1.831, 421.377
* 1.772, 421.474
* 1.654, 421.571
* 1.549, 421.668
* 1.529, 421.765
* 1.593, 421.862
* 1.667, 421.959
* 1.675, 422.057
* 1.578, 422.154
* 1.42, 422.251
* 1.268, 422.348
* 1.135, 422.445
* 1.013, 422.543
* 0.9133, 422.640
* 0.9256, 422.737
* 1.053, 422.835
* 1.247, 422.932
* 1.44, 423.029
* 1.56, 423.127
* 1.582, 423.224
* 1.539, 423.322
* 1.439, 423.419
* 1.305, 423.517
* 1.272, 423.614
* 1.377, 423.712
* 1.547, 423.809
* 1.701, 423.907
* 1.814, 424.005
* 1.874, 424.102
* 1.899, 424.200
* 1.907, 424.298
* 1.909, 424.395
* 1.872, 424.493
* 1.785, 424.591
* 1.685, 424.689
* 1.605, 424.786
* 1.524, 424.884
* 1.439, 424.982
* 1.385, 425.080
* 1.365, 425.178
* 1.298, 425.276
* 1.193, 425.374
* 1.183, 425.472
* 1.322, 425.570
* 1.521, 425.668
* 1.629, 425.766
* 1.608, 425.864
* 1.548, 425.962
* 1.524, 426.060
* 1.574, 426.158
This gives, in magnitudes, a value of 2.0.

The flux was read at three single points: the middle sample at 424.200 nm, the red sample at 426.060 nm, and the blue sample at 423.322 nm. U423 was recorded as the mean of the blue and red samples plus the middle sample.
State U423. 3.4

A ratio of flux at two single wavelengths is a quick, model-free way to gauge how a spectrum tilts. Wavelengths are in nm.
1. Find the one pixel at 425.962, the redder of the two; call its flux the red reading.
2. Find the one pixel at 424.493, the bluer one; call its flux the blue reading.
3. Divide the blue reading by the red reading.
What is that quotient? 1.2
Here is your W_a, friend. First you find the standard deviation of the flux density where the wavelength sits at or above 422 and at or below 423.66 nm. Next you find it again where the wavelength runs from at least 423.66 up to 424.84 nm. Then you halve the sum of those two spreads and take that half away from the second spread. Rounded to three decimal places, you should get -0.036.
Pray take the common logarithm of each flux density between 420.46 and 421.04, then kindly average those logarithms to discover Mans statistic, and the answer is 0.232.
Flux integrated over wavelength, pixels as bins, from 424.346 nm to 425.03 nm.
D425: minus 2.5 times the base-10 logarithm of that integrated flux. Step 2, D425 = -0.16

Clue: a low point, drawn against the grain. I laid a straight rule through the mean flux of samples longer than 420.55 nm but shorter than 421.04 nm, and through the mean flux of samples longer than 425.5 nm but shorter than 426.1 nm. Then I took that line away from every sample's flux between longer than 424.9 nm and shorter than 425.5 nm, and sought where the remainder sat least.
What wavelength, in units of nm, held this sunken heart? 425.472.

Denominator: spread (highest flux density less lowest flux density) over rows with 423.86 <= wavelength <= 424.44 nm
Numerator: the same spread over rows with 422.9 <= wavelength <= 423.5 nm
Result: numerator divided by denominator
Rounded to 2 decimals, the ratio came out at 1.61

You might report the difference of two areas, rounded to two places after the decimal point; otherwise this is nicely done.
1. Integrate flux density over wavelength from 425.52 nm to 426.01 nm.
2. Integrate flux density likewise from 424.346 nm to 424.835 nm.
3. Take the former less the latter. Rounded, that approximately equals -0.12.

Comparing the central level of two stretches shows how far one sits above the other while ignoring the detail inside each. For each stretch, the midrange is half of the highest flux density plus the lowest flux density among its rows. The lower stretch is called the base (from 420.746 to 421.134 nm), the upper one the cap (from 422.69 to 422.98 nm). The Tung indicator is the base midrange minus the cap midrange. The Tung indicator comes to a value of 0.52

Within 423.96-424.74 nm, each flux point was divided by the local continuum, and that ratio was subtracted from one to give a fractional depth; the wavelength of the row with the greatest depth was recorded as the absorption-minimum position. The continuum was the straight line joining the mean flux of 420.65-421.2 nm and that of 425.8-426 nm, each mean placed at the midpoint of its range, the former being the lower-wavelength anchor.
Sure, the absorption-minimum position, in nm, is 424.689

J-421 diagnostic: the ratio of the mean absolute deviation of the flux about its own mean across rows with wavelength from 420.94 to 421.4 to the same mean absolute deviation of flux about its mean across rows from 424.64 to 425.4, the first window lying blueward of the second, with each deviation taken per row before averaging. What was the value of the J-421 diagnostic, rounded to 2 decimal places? 1.03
